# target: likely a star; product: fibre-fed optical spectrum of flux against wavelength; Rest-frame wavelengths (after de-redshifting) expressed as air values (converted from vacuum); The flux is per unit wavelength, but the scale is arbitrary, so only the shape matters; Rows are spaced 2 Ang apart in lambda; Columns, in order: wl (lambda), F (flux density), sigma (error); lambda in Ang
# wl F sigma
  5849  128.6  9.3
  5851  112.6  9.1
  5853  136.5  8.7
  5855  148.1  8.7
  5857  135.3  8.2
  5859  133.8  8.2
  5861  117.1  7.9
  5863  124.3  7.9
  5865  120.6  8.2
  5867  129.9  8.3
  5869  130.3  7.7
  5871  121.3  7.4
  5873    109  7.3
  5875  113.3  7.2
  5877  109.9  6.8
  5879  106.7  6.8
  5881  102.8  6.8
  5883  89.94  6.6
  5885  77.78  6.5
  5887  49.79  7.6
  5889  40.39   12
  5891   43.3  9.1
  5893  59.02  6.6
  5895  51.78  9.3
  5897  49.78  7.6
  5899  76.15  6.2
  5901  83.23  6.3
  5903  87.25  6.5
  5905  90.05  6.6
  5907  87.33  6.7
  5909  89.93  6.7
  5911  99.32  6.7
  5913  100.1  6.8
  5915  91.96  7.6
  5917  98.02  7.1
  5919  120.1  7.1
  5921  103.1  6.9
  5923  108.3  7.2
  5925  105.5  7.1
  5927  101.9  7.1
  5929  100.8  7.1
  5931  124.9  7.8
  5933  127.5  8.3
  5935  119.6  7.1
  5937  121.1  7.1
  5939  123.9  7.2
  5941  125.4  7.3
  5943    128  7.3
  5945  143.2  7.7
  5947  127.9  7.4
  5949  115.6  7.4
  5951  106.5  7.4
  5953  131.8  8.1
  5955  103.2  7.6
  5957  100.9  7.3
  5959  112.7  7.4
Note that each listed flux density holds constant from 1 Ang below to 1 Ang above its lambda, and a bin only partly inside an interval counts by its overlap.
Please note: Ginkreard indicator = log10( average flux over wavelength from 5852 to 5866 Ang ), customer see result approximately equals 2.12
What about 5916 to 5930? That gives 2.02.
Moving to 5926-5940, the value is 2.07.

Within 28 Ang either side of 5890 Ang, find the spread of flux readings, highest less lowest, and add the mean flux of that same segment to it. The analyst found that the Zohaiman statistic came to 180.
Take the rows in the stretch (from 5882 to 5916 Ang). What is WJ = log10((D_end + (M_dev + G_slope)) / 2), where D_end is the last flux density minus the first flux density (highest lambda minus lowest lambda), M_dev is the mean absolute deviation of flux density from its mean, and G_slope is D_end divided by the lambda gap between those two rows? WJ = 1.00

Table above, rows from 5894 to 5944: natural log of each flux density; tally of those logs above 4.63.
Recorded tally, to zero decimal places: 11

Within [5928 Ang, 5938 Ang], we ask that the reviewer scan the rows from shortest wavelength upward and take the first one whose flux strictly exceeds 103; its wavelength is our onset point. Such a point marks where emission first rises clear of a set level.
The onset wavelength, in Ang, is 5931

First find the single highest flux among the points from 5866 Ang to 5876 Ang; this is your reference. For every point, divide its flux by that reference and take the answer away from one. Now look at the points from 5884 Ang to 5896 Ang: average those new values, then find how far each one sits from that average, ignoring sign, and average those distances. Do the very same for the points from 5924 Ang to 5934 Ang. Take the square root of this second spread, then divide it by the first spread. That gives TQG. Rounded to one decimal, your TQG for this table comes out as 3.9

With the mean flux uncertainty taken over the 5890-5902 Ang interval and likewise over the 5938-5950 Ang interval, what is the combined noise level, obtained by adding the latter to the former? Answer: 14.9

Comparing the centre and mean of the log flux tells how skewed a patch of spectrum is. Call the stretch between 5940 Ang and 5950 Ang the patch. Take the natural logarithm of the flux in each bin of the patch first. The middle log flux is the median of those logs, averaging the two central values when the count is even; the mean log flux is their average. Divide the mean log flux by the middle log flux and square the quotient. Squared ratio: 1.00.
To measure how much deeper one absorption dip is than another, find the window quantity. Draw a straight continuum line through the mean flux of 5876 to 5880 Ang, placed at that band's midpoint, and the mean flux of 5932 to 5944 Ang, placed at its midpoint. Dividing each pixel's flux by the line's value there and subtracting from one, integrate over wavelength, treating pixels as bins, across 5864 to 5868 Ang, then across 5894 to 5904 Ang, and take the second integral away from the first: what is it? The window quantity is -4.7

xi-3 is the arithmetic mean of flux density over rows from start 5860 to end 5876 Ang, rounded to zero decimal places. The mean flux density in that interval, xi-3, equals 121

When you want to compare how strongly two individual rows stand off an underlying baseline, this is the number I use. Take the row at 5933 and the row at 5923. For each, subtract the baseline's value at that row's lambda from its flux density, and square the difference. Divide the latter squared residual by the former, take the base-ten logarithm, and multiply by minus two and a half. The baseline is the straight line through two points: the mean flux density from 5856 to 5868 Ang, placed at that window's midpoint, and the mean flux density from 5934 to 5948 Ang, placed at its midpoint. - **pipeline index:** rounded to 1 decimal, -7.8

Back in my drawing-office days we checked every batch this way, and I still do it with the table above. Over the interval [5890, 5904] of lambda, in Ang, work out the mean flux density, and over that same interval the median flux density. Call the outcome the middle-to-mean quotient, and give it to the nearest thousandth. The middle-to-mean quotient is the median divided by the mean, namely 0.917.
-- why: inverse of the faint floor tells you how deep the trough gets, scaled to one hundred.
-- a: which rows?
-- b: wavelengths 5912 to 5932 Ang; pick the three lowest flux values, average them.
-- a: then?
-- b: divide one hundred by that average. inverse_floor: 1.03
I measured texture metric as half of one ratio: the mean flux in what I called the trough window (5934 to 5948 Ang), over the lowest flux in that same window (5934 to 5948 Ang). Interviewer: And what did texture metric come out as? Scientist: 0.53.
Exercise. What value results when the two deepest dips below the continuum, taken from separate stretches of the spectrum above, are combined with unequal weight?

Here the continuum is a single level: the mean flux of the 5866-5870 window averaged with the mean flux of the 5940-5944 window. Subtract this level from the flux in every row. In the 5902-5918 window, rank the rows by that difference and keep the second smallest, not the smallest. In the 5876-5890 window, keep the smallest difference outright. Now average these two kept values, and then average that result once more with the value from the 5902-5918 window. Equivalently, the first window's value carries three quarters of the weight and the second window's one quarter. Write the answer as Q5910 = -53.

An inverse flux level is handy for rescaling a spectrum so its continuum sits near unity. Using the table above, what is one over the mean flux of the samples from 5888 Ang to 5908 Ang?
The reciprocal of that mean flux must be 0.015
